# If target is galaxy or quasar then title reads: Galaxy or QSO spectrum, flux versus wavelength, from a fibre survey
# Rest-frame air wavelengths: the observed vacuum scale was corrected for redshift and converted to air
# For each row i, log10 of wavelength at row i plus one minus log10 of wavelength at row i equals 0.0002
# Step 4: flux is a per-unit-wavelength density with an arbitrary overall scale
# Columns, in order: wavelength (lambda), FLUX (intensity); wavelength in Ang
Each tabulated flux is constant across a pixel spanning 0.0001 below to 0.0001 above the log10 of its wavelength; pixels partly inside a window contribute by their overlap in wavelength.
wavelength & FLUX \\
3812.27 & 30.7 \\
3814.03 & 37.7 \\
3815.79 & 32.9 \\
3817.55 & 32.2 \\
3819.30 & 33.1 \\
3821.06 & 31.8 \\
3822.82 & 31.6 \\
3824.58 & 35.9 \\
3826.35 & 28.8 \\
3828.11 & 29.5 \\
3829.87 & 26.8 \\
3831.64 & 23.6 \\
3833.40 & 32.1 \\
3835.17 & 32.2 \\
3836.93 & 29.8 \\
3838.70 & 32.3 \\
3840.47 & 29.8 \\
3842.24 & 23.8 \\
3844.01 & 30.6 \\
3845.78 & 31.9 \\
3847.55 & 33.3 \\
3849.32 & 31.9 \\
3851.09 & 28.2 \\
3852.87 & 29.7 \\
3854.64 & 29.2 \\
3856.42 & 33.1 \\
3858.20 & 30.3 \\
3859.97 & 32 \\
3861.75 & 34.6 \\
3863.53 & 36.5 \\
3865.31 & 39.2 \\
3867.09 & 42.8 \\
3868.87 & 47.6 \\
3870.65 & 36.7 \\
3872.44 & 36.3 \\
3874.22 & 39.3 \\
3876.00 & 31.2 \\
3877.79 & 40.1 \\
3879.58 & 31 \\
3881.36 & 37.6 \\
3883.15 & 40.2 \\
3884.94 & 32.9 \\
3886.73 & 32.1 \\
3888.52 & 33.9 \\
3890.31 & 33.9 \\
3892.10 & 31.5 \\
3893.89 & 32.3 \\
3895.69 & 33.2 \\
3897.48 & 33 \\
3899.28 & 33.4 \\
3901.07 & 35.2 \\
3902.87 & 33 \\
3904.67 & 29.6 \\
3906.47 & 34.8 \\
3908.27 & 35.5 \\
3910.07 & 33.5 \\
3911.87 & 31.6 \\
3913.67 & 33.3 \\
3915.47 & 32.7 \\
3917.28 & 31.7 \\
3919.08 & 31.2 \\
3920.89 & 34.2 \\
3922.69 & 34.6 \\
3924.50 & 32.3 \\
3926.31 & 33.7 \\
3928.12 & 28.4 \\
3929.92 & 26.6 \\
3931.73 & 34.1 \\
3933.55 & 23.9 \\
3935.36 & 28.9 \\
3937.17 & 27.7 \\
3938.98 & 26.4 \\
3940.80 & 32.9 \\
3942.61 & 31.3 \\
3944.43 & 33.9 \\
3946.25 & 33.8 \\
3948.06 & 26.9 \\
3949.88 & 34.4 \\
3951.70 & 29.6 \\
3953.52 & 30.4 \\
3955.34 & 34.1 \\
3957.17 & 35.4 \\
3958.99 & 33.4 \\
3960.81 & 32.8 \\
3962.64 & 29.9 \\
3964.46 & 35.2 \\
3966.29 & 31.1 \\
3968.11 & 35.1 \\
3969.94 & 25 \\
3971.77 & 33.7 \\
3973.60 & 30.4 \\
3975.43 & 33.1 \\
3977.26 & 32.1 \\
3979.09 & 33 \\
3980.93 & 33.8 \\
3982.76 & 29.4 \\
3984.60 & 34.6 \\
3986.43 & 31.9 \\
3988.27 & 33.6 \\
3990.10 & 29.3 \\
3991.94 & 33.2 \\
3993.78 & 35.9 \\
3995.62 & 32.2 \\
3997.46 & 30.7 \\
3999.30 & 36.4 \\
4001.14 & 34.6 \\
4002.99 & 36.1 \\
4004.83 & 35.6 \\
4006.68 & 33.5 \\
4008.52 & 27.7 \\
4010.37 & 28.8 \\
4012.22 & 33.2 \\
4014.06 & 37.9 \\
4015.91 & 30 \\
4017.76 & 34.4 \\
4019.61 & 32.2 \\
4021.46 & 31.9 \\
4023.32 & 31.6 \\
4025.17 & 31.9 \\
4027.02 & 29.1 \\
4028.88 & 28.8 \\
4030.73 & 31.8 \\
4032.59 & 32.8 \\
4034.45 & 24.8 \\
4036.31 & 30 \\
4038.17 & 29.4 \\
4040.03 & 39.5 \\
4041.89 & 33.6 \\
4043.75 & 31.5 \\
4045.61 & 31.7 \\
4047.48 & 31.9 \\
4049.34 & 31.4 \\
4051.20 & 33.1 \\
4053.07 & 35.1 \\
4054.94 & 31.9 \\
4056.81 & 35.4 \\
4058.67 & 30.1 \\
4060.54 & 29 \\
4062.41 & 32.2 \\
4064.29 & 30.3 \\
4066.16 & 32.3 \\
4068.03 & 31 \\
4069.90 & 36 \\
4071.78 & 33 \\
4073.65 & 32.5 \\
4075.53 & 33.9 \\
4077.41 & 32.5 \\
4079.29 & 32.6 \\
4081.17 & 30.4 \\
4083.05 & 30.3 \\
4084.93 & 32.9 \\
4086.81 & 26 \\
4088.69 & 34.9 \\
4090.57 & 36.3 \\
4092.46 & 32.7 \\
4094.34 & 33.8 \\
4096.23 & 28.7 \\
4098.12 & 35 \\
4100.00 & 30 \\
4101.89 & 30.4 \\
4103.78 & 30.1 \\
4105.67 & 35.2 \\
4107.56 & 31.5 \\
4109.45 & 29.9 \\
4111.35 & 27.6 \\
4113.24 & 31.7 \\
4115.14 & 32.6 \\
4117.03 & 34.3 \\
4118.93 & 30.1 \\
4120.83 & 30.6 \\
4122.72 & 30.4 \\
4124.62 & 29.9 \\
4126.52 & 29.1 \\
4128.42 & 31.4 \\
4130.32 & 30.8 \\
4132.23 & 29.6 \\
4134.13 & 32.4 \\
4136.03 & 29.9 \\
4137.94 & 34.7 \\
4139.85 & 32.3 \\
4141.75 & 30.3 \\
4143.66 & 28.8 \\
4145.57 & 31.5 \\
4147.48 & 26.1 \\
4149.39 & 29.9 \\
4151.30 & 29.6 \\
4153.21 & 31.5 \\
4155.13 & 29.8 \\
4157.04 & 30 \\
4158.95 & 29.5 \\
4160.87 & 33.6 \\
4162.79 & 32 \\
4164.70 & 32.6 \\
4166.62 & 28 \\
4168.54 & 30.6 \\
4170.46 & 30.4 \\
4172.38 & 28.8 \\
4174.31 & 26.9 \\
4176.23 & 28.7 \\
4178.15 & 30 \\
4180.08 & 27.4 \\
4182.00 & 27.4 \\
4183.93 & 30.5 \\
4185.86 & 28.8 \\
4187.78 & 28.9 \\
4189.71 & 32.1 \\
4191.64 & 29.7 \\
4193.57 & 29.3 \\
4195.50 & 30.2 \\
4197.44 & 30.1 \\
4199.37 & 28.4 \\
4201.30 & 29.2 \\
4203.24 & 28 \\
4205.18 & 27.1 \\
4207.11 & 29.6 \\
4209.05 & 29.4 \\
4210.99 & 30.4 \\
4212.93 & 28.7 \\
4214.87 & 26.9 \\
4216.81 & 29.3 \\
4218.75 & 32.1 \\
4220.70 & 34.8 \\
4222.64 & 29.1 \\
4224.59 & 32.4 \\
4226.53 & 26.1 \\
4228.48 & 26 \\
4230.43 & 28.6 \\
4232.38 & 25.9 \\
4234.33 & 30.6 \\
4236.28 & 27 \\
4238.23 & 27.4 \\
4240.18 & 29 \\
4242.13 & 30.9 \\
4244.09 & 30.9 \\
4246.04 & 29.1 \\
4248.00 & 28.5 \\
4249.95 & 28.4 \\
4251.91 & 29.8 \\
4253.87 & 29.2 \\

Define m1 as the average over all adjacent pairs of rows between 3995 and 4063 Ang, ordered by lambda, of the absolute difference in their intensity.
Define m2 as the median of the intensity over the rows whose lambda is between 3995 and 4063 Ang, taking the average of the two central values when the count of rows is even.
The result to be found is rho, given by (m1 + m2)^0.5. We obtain 5.9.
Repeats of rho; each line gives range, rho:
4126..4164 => 5.7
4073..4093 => 6.0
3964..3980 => 6.1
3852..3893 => 6.2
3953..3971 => 6.1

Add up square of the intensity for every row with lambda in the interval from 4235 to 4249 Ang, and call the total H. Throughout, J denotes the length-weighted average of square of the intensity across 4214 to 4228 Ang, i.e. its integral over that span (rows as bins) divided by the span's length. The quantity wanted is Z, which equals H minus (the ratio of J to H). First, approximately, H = 5889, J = 907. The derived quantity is 5889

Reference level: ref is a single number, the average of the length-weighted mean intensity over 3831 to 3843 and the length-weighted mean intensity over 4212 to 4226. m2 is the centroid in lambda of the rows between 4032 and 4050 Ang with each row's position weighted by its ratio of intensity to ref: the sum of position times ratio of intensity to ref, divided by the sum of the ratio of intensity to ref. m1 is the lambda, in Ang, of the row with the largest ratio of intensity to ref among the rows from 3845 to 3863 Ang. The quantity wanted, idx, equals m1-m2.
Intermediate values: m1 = 3861.75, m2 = 4041.1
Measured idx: -179.3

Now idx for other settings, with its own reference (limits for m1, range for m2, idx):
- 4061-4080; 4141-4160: -80.5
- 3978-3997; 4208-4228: -224.0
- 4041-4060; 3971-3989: 76.8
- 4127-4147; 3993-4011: 136.1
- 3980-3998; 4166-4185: -181.5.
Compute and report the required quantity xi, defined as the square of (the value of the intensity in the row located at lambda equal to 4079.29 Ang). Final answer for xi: 1063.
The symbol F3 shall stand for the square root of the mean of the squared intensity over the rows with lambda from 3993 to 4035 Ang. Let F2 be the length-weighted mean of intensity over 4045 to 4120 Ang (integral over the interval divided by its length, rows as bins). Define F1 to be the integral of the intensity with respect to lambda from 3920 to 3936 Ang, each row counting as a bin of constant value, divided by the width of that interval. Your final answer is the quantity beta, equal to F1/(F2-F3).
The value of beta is -77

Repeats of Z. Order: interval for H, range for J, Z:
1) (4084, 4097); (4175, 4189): 7329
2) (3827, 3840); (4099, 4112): 6144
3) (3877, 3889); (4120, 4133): 8861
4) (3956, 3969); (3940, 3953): 7777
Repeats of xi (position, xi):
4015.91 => 900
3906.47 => 1211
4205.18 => 734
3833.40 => 1030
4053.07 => 1232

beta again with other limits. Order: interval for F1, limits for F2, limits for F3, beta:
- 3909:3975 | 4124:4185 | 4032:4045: -17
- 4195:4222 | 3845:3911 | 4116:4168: 8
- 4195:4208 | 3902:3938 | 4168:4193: 13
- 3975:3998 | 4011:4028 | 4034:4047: 52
